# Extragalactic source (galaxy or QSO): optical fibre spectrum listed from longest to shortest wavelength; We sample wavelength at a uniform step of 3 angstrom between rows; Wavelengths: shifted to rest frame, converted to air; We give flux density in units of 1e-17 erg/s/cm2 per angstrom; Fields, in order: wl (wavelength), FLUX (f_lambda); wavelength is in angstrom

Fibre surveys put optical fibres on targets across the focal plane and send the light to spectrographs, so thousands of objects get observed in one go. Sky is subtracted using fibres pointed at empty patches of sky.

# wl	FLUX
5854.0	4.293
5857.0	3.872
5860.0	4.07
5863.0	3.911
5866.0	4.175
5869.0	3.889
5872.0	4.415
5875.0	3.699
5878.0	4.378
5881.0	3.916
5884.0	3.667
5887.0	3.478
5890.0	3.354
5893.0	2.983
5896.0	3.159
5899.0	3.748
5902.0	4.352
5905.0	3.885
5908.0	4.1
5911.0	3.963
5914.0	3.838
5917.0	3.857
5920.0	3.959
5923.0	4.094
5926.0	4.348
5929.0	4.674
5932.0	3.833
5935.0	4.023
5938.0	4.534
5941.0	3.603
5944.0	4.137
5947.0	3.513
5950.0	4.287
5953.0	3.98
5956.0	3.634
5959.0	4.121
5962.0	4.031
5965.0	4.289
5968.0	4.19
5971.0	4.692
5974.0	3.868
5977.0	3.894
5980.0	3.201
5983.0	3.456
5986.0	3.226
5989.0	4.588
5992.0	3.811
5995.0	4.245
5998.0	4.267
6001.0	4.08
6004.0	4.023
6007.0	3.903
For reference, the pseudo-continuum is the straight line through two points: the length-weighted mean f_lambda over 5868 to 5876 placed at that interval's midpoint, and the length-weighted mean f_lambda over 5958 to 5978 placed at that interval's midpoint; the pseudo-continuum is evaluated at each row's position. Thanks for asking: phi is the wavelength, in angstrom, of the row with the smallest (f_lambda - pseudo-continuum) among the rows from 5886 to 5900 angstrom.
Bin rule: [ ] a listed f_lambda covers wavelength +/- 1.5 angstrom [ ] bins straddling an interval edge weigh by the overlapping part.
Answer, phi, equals 5893.0 angstrom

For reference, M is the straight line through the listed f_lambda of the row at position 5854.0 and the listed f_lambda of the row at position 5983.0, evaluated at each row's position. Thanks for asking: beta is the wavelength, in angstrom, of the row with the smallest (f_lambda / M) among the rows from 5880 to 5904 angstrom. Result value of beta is 5893.0 angstrom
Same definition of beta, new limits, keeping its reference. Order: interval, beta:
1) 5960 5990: 5980.0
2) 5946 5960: 5947.0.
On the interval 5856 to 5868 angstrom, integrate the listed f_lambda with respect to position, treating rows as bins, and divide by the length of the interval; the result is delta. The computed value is 4.01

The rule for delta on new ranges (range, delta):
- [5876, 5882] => 4.13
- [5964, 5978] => 4.19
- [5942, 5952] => 3.96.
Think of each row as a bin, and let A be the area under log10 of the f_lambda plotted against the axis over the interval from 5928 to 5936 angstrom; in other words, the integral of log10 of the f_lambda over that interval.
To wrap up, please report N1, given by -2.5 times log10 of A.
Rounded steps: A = 4.94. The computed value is -1.73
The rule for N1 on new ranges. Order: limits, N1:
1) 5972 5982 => -1.88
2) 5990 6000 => -1.97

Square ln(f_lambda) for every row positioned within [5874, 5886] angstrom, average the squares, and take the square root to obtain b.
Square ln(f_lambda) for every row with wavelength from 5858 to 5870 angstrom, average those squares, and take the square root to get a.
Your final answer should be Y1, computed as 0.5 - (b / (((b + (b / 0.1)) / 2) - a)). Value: 0.277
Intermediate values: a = 1.39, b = 1.36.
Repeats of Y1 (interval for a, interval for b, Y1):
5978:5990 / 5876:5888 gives 0.280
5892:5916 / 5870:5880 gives 0.281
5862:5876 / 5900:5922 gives 0.278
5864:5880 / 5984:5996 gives 0.276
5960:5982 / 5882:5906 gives 0.273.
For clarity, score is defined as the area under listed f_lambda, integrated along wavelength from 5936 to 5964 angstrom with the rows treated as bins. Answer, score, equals 112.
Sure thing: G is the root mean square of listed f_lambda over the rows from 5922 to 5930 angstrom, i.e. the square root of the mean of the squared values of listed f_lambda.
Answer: 4.38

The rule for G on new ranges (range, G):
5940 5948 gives 3.76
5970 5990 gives 3.89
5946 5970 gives 4.01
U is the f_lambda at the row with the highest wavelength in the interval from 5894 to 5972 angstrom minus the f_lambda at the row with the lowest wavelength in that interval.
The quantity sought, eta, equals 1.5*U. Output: 2.3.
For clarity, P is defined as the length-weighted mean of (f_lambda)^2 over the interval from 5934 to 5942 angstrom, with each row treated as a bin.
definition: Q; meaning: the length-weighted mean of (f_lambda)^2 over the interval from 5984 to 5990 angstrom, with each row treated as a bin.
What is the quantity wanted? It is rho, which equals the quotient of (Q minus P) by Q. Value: -0.12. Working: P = 16.8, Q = 15.0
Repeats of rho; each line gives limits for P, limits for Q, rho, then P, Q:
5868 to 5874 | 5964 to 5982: -0.06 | 17.2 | 16.2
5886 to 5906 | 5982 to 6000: 0.19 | 12.9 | 15.8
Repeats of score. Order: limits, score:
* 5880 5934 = 208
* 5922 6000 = 314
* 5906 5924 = 71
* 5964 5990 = 102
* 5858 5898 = 151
